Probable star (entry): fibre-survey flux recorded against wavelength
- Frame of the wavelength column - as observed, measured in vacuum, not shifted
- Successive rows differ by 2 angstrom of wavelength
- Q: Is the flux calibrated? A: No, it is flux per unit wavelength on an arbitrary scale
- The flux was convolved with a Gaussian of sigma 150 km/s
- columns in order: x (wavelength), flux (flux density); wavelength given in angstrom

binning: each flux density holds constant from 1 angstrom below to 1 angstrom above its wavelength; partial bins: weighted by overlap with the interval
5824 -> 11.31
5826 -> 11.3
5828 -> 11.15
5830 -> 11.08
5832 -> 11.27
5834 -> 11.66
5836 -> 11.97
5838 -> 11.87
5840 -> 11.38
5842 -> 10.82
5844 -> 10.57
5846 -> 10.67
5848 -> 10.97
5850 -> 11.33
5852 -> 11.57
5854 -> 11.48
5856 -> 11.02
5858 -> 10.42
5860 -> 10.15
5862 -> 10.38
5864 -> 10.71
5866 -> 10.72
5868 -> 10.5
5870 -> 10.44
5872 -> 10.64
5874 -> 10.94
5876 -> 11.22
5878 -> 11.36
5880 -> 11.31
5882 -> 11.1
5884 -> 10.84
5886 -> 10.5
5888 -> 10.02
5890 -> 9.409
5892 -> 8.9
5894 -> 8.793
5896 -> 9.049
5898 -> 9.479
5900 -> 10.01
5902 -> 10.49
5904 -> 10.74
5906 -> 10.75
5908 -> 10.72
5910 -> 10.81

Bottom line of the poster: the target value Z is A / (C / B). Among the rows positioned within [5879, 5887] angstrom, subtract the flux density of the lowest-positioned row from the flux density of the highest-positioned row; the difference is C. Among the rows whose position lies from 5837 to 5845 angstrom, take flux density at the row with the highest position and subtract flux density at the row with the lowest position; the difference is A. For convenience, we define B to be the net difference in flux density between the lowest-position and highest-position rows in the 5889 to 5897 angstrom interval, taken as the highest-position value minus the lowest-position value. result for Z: -0.6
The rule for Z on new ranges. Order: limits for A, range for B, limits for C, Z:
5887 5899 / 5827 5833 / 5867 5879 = -0.1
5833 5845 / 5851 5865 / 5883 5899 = -0.7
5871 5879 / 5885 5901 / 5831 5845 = 0.5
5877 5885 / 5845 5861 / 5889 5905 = 0.2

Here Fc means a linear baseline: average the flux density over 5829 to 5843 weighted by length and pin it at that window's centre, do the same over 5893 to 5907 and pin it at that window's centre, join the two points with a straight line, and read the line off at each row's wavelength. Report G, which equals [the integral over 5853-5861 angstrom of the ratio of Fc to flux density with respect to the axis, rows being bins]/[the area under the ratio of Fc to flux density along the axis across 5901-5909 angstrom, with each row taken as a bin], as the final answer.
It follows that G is 1.11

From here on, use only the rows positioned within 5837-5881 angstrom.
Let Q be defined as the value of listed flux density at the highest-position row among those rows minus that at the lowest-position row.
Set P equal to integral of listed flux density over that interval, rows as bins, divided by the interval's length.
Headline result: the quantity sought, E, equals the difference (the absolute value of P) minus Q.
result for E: 11.5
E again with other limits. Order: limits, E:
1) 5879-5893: 12.7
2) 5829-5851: 11.0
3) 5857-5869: 10.4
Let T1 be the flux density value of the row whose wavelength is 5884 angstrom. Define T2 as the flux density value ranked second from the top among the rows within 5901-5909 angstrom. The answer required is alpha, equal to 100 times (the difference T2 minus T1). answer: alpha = -10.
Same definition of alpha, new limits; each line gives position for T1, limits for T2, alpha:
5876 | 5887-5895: -181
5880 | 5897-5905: -82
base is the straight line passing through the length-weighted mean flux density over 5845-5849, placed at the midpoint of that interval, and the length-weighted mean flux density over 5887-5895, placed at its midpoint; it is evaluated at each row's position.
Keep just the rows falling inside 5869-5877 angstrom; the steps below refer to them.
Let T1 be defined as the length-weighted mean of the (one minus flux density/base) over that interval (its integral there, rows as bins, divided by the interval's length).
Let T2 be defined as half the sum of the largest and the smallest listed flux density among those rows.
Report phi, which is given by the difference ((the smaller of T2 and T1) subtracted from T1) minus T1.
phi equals 0.091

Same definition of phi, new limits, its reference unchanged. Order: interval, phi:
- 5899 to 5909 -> 0.195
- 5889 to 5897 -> -0.019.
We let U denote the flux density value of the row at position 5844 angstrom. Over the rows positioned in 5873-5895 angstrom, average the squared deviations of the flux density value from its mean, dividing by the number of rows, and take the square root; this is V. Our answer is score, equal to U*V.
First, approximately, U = 10.57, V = 0.92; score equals 9.8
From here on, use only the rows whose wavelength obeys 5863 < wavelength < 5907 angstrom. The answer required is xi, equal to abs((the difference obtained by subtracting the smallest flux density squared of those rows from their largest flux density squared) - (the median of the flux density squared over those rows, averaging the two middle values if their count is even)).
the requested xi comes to 60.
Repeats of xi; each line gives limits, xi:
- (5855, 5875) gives 93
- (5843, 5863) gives 86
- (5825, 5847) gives 95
